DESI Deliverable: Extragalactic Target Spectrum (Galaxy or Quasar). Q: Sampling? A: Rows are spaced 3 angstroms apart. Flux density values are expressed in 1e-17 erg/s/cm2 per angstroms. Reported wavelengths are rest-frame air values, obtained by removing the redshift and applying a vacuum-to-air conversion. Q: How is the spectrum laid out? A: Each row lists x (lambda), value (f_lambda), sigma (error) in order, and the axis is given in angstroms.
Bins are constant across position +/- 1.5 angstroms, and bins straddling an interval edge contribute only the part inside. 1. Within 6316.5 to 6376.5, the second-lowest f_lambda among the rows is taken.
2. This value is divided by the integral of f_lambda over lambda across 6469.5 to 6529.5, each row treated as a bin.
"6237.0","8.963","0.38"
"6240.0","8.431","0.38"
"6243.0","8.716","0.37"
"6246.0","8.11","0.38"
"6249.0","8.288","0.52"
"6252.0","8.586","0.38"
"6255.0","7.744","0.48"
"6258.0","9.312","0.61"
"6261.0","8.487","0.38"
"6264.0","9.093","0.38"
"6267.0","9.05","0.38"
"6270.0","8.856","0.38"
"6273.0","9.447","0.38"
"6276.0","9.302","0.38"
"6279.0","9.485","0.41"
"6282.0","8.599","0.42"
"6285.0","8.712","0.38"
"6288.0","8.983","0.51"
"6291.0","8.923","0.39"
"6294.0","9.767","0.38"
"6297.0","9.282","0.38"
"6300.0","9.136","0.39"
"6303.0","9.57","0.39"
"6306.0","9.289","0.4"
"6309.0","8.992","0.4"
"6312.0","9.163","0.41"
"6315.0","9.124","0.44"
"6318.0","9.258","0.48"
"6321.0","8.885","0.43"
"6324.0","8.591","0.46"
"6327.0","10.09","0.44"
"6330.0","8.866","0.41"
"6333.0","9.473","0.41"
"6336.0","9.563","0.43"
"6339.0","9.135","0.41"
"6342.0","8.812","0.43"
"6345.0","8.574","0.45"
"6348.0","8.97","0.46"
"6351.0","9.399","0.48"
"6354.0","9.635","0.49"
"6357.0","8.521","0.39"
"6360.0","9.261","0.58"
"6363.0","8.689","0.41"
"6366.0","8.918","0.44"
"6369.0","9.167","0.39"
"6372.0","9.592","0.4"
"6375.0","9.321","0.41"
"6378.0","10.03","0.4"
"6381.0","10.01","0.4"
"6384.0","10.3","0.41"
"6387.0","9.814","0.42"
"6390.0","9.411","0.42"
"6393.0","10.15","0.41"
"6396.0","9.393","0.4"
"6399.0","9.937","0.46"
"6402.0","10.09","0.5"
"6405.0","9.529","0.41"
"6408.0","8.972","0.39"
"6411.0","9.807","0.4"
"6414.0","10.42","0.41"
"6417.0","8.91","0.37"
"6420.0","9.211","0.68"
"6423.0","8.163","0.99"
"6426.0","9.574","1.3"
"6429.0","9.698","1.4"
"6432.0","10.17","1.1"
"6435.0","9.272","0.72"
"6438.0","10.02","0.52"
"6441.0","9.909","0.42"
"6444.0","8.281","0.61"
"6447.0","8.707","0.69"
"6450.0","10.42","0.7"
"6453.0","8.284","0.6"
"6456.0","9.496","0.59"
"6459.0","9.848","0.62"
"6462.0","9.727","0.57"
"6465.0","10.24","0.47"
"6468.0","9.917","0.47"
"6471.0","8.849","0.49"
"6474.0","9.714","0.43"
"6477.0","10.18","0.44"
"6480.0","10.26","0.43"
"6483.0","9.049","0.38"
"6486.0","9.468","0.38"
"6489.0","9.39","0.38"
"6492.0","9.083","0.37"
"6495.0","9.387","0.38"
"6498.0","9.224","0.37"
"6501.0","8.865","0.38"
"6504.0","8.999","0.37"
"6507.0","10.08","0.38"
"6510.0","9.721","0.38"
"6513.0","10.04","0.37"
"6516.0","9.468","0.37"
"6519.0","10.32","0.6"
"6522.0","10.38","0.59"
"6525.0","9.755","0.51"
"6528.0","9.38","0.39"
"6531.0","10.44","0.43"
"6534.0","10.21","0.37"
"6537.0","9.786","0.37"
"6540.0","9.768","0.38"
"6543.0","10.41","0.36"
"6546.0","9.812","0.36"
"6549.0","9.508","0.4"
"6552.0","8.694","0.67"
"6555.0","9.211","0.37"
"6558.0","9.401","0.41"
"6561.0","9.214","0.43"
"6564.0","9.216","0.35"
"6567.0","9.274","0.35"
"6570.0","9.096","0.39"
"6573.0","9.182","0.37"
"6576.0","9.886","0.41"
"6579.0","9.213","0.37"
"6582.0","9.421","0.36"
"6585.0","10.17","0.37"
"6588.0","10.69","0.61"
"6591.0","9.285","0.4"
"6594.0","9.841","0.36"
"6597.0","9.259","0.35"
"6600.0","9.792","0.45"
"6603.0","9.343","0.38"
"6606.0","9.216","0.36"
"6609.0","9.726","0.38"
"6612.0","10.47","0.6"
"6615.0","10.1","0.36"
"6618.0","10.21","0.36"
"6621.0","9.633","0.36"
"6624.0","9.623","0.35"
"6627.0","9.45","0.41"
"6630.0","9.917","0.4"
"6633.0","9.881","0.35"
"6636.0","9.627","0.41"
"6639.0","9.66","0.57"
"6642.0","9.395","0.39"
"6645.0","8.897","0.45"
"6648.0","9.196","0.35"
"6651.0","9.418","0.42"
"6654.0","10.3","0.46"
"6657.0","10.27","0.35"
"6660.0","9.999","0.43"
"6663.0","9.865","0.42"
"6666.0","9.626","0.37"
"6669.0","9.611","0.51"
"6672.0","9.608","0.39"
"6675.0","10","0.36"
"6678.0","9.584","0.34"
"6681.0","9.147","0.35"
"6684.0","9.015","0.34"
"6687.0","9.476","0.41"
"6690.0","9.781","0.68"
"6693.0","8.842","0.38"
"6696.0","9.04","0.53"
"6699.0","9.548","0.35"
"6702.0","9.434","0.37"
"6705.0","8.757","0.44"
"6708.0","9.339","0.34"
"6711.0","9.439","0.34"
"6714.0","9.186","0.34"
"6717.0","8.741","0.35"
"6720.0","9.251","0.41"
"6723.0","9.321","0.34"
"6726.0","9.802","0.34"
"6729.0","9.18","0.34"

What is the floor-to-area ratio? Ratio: 0.0149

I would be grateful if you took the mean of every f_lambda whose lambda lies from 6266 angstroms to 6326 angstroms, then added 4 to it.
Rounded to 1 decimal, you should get 13.1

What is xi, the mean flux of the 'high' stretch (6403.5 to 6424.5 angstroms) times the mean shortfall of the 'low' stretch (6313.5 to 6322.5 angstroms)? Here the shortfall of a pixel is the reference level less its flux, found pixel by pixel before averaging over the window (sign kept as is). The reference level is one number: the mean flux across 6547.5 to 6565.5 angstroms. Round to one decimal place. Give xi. 1.1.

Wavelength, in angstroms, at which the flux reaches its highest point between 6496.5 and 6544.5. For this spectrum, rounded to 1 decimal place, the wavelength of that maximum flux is 6531.0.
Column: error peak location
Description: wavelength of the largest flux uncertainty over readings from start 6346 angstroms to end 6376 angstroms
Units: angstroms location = 6360.0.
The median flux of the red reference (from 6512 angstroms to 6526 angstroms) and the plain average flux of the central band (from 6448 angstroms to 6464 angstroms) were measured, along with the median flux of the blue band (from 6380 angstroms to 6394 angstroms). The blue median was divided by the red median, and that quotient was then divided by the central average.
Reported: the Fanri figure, 0.104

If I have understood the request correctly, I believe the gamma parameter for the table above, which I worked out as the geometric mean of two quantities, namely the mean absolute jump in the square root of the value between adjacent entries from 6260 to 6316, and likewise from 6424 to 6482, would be 0.080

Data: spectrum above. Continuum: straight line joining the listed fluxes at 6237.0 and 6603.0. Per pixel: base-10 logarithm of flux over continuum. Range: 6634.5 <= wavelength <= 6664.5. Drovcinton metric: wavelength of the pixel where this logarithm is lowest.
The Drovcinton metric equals 6645.0 angstroms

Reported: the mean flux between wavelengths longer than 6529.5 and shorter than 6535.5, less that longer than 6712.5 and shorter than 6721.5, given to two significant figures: 1.3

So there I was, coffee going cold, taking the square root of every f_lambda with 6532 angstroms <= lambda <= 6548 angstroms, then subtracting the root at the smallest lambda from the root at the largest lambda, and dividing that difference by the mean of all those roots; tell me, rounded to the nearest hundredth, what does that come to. -0.02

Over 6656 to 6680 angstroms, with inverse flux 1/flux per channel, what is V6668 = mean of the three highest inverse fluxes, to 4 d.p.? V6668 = 0.1042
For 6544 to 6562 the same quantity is 0.1107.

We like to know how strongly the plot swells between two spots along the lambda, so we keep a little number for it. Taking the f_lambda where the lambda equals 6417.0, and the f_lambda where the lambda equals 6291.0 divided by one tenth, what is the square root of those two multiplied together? 28.2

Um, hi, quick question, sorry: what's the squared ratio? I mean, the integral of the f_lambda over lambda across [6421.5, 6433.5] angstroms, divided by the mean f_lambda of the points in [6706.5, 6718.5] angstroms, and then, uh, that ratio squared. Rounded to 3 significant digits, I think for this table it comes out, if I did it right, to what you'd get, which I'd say 151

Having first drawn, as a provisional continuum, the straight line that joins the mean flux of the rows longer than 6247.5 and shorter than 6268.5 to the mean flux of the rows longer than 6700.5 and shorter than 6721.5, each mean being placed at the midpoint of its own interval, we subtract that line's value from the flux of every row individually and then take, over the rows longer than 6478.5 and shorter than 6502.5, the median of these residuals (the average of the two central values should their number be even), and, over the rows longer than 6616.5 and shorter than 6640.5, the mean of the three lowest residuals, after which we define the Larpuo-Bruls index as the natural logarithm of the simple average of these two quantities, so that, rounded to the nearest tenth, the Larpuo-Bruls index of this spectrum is -0.8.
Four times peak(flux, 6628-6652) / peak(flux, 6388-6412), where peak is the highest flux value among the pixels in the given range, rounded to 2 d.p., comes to 3.91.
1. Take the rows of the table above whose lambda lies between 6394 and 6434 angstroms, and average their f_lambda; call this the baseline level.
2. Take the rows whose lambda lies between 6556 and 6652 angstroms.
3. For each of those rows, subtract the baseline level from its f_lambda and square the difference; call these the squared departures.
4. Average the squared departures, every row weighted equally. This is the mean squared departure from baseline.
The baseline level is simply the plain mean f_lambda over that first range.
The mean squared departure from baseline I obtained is 0.17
